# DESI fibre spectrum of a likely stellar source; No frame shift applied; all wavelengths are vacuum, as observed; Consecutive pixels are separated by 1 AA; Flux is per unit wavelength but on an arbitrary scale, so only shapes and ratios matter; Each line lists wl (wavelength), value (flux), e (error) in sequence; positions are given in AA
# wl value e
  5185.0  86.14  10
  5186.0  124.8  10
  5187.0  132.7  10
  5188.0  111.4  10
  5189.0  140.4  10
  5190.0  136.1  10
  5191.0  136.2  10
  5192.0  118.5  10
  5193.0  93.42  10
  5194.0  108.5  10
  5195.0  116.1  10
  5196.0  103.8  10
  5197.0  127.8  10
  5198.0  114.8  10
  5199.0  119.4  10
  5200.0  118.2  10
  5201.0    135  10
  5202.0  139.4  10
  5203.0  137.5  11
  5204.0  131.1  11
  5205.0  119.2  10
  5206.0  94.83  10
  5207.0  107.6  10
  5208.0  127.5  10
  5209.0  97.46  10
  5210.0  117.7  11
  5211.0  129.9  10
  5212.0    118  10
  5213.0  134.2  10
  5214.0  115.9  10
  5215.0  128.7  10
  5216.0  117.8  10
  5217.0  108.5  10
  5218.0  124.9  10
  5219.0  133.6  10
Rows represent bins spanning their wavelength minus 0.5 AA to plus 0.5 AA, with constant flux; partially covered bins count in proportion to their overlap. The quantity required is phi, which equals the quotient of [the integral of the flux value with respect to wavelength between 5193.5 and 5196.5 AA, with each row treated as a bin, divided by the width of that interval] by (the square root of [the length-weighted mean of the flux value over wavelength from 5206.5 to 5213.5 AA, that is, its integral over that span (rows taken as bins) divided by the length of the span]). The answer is 10.0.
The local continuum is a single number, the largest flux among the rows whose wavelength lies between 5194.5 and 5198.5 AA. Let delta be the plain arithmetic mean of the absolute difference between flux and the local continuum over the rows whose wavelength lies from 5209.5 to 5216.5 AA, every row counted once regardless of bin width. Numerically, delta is 7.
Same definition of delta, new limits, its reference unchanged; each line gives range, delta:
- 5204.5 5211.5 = 15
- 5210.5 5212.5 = 6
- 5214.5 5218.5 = 8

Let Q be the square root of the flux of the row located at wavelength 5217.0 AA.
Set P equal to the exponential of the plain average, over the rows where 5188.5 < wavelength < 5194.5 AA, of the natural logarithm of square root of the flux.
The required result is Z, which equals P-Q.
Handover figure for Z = 0.6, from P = 11.0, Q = 10.42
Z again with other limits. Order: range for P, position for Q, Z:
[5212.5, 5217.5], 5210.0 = 0.1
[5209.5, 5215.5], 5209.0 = 1.3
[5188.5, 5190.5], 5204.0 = 0.3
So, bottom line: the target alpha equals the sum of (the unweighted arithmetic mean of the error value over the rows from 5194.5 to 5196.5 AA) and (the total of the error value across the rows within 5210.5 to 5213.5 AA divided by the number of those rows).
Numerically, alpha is 20.0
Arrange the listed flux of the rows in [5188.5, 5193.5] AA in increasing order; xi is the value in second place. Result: 118.5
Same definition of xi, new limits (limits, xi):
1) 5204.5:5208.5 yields 107.6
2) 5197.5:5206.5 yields 114.8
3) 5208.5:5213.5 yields 117.7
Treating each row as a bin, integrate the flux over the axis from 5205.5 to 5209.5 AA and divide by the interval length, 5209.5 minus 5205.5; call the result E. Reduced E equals 107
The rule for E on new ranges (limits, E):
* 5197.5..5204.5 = 128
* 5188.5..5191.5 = 138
